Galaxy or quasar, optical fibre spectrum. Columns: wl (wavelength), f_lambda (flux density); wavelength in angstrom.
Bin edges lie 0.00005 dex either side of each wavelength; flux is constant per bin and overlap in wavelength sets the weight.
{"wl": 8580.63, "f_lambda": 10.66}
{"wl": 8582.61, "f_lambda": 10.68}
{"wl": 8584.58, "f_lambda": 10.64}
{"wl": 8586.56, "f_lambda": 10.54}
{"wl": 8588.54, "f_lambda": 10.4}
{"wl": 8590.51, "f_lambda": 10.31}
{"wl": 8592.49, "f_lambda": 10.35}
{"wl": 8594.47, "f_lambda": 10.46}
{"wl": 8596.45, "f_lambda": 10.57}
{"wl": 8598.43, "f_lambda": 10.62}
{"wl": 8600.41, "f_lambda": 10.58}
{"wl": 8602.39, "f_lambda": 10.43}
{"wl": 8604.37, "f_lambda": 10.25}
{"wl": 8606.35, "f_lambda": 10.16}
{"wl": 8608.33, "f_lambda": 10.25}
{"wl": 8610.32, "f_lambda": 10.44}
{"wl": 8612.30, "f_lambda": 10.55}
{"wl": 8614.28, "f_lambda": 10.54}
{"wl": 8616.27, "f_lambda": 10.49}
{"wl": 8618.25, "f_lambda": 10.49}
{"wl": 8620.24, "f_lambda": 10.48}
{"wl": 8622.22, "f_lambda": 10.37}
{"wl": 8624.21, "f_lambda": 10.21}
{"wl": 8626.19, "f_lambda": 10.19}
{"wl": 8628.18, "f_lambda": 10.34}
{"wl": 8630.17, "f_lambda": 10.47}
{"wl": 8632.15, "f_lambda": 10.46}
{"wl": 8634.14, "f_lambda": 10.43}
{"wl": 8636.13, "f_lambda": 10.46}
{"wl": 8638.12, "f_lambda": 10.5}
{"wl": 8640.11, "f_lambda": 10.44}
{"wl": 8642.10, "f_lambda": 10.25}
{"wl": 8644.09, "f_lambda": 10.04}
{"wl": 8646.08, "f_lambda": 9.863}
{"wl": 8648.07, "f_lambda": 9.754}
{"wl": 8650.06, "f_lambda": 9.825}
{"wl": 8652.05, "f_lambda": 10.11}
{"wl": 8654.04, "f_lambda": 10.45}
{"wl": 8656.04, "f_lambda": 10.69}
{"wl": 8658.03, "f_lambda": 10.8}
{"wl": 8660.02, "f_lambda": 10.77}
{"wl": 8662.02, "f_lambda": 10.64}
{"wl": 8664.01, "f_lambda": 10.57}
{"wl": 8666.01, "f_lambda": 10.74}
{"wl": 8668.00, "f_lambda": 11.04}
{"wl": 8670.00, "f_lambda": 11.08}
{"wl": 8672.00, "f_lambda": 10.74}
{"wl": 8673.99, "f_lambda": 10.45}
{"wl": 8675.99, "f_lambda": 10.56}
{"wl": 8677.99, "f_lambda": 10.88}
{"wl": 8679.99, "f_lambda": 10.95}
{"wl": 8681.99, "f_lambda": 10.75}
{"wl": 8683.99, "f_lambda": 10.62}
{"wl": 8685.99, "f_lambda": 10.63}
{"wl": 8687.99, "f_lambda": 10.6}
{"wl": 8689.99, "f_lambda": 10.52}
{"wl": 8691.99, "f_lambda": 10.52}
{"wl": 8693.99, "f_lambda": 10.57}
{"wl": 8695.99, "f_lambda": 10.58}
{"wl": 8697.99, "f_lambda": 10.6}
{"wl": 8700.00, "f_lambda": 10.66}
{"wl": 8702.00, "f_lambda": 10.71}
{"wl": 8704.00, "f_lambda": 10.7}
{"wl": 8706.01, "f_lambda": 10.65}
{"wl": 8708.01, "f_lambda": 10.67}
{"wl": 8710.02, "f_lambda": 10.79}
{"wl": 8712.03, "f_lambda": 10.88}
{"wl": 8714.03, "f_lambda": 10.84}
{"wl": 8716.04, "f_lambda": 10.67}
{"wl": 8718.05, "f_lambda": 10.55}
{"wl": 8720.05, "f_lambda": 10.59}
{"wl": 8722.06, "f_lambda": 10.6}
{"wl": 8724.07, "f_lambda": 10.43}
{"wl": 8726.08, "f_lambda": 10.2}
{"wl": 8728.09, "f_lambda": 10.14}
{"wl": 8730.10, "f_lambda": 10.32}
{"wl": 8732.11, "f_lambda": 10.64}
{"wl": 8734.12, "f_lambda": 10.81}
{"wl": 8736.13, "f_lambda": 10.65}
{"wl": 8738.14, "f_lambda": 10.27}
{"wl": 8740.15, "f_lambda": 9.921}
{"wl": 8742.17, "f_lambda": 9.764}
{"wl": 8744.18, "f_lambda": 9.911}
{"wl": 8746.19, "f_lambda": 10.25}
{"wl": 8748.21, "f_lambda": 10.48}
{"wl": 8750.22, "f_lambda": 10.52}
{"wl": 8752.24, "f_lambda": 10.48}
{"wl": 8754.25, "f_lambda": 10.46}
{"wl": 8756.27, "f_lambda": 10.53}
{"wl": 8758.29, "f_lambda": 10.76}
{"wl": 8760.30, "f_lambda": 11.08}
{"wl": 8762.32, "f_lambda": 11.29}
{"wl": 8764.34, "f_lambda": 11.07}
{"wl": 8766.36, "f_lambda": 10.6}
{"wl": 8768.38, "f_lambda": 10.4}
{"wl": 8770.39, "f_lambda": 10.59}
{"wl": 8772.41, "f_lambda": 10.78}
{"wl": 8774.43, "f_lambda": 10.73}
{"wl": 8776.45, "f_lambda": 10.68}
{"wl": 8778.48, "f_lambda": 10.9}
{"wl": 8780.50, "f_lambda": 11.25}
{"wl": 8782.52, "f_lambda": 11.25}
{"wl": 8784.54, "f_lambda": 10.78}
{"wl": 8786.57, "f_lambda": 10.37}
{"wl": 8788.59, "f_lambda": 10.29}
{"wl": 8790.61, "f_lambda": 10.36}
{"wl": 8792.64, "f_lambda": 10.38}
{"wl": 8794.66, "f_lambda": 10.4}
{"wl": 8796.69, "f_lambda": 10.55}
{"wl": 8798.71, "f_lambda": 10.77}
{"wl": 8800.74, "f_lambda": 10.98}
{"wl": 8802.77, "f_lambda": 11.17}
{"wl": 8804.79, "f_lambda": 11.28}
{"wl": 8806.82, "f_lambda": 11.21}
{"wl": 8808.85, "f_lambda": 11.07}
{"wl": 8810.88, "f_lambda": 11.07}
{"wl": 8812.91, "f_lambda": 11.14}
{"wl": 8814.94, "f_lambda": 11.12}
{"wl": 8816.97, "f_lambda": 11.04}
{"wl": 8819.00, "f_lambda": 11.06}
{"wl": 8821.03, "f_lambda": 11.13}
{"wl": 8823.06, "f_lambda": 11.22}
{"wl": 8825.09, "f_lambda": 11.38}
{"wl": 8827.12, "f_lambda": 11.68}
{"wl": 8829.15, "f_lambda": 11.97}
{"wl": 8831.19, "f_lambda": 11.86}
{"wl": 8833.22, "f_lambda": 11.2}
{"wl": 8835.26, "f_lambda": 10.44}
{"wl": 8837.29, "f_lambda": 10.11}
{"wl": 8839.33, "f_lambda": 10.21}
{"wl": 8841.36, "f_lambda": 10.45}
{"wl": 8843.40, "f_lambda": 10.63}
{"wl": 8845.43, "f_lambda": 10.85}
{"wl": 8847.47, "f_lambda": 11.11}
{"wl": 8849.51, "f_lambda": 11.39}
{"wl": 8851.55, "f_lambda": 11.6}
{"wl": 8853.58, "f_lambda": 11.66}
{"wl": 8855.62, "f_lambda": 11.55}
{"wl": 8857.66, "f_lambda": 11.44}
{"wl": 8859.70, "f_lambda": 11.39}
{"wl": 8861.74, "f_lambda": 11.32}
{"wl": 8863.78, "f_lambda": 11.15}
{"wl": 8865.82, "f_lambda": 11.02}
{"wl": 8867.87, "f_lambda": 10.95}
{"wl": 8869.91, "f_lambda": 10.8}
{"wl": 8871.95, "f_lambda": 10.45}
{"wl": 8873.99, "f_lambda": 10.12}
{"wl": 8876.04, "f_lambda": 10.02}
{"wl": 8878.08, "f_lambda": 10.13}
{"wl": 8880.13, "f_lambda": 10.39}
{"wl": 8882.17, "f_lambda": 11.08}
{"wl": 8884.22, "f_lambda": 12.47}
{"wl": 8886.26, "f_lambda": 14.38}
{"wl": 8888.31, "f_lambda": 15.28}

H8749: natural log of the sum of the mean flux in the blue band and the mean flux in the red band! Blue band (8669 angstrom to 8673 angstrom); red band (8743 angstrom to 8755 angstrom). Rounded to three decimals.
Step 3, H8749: 3.057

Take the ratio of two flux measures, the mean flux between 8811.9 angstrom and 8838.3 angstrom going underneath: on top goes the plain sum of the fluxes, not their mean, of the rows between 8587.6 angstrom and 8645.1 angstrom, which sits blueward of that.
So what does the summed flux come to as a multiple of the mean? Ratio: 27.0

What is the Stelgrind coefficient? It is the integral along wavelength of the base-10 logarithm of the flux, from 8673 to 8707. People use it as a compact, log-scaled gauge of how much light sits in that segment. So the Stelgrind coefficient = 34.9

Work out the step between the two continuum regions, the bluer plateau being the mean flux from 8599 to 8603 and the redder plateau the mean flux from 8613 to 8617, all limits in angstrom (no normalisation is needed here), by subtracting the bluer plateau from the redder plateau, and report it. 0.0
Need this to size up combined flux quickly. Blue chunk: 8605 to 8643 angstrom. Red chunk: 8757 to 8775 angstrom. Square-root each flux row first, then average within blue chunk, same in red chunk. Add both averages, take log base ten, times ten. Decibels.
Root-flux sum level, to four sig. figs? 8.137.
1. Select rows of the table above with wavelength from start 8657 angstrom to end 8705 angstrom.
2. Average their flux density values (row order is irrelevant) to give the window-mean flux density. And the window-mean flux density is 10.7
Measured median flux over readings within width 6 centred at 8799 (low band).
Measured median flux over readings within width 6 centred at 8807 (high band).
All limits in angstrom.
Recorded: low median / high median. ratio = 0.96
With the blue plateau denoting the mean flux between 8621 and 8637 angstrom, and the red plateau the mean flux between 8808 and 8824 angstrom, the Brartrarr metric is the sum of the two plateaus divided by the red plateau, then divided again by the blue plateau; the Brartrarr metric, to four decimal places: 0.1865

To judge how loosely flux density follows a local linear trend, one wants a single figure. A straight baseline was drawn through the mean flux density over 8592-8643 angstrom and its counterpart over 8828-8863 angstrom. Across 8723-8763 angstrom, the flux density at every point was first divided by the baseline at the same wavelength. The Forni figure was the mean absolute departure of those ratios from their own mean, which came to 0.025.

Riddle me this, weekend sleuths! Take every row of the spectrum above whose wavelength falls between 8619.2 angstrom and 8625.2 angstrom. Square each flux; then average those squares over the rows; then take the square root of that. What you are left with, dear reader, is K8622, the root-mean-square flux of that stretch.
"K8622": 10.4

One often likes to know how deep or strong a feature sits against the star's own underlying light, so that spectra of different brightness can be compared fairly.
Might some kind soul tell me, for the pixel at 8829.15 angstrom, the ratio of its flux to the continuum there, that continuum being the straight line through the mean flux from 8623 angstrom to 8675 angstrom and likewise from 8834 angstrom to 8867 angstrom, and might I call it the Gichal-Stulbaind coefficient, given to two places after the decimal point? 1.09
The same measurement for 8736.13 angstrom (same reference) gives 1.00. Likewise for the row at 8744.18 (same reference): 0.93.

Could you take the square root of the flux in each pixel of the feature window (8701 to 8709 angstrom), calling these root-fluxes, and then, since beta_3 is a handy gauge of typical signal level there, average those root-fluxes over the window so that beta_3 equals 3.27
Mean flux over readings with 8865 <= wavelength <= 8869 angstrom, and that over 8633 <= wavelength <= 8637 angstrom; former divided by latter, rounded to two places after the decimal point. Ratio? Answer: 1.05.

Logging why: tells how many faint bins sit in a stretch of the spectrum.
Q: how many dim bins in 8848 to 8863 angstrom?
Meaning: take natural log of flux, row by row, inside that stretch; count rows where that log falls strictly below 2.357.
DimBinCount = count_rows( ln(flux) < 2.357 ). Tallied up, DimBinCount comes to 0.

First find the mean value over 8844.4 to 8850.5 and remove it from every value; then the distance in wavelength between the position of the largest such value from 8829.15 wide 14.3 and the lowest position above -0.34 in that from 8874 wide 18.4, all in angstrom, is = 36.7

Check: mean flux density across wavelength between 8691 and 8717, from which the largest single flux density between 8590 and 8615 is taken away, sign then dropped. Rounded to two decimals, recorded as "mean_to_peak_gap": 0.06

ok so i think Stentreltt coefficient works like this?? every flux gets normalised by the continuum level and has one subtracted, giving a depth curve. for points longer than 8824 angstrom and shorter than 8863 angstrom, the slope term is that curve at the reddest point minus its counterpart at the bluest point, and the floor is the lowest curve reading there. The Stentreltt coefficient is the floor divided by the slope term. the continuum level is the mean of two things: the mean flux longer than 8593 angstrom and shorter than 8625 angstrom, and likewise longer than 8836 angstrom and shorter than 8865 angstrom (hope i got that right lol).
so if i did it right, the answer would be 10.6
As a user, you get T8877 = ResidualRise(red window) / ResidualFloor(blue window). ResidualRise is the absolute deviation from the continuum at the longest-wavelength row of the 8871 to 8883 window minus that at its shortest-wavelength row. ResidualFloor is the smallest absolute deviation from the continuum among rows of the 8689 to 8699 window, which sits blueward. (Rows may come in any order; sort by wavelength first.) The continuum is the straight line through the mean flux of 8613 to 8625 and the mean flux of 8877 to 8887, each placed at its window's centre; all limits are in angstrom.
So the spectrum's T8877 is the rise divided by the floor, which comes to -3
